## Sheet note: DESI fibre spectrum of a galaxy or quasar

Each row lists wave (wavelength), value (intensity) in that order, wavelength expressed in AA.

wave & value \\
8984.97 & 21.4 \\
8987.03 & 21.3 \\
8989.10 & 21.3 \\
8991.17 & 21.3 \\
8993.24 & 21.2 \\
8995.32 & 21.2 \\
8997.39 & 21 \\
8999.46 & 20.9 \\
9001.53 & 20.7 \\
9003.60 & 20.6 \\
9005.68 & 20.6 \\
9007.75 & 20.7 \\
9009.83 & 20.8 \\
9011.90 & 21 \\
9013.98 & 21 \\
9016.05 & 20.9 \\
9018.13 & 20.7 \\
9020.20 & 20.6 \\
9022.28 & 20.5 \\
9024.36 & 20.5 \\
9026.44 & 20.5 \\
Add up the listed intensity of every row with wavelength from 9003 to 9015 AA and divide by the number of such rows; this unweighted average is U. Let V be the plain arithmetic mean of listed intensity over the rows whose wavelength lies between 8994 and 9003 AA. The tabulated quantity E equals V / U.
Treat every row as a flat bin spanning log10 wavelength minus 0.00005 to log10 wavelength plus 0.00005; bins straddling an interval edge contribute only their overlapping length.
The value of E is 1.01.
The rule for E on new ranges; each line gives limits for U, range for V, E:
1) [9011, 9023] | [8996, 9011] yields 1.00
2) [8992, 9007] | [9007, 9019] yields 1.00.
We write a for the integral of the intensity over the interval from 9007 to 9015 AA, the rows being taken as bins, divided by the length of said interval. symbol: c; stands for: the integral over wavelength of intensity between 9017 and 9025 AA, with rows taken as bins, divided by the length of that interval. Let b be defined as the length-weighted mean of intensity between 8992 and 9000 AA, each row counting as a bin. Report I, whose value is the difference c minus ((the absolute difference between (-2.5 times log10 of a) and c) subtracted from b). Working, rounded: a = 20.9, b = 21.1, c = 20.6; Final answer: 23.4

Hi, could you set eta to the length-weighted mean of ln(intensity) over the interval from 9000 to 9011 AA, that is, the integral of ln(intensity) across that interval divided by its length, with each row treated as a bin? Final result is 3.03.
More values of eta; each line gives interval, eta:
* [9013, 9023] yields 3.03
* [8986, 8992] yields 3.06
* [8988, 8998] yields 3.05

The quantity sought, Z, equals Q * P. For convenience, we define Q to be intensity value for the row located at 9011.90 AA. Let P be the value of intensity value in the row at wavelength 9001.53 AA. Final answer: 435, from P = 20.7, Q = 21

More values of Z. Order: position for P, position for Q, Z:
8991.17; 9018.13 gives 441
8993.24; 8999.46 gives 443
